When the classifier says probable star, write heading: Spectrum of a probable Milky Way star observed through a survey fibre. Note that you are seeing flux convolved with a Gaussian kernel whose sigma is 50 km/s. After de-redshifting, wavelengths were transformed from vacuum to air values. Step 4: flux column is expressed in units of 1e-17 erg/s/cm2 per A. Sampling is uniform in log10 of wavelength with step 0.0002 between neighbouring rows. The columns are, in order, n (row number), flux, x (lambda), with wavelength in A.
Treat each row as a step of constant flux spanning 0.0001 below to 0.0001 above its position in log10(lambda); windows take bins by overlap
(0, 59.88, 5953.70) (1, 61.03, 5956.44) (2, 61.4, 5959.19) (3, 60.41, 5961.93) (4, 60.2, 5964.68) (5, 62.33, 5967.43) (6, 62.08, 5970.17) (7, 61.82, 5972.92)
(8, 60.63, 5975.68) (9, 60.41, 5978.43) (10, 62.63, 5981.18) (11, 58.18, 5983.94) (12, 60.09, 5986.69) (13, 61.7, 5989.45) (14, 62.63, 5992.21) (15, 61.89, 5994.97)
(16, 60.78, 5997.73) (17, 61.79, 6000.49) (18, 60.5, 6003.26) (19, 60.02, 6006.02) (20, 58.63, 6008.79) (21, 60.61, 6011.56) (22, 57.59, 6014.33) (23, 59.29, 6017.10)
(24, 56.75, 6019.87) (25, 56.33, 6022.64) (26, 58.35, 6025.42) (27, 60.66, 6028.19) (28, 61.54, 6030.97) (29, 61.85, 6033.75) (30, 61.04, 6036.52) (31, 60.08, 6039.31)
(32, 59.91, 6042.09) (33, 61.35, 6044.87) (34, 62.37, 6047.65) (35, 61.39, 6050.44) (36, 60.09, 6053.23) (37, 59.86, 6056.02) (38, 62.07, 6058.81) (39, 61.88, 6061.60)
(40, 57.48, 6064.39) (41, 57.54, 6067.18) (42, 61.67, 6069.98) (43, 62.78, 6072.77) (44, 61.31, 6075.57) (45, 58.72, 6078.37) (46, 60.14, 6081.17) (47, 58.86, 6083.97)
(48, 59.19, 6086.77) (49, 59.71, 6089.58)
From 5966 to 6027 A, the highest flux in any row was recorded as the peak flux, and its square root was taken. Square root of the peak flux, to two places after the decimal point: 7.91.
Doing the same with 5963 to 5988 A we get 7.91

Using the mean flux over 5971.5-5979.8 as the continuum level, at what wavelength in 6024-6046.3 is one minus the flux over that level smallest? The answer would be 6033.75 A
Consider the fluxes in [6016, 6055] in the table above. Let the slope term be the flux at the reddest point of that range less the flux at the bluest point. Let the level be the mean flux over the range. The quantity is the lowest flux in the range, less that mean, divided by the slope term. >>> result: -4.7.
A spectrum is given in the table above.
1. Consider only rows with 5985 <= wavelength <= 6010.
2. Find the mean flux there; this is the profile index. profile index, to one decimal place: 60.9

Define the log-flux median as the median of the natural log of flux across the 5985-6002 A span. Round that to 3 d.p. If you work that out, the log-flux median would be 4.123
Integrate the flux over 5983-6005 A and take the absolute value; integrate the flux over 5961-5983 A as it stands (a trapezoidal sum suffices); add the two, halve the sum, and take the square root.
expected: 36.7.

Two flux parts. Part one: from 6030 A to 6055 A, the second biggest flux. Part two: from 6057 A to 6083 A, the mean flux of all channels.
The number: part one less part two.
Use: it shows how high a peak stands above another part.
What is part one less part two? 1.5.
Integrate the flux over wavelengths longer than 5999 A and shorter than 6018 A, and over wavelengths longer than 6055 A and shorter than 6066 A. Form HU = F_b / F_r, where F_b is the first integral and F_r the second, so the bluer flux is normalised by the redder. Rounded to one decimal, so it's 1.7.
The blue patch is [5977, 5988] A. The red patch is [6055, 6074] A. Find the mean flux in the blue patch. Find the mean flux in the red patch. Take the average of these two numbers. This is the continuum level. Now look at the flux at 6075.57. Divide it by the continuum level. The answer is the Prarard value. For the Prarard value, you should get 1.015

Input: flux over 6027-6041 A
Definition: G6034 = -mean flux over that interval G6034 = -61.0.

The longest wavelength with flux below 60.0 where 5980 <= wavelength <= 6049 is 6042.09 A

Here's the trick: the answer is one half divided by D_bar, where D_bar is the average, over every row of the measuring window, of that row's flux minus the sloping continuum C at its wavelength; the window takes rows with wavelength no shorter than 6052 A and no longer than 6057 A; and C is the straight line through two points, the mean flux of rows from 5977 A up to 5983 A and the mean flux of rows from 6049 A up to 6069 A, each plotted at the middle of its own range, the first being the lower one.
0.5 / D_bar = -3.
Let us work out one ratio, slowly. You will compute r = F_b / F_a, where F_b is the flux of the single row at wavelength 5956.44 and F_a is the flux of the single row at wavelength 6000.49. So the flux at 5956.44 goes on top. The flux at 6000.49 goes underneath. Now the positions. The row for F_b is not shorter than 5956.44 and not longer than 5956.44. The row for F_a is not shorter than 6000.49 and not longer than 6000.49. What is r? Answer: 0.99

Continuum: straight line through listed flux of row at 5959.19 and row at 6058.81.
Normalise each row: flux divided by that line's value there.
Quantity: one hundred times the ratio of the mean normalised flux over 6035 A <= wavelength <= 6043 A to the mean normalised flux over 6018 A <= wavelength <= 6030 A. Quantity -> 104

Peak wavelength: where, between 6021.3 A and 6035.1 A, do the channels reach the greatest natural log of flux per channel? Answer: 6033.75 A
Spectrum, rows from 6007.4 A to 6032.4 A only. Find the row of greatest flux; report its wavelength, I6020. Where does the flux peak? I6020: 6030.97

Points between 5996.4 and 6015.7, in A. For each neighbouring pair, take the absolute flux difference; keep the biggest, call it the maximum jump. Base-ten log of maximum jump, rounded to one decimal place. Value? 0.5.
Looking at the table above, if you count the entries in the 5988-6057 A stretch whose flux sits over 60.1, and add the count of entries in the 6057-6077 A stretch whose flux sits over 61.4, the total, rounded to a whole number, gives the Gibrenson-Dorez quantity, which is 18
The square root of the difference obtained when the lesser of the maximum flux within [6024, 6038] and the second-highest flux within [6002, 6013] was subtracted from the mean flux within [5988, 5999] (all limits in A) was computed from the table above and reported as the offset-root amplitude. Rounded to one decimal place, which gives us 1.1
